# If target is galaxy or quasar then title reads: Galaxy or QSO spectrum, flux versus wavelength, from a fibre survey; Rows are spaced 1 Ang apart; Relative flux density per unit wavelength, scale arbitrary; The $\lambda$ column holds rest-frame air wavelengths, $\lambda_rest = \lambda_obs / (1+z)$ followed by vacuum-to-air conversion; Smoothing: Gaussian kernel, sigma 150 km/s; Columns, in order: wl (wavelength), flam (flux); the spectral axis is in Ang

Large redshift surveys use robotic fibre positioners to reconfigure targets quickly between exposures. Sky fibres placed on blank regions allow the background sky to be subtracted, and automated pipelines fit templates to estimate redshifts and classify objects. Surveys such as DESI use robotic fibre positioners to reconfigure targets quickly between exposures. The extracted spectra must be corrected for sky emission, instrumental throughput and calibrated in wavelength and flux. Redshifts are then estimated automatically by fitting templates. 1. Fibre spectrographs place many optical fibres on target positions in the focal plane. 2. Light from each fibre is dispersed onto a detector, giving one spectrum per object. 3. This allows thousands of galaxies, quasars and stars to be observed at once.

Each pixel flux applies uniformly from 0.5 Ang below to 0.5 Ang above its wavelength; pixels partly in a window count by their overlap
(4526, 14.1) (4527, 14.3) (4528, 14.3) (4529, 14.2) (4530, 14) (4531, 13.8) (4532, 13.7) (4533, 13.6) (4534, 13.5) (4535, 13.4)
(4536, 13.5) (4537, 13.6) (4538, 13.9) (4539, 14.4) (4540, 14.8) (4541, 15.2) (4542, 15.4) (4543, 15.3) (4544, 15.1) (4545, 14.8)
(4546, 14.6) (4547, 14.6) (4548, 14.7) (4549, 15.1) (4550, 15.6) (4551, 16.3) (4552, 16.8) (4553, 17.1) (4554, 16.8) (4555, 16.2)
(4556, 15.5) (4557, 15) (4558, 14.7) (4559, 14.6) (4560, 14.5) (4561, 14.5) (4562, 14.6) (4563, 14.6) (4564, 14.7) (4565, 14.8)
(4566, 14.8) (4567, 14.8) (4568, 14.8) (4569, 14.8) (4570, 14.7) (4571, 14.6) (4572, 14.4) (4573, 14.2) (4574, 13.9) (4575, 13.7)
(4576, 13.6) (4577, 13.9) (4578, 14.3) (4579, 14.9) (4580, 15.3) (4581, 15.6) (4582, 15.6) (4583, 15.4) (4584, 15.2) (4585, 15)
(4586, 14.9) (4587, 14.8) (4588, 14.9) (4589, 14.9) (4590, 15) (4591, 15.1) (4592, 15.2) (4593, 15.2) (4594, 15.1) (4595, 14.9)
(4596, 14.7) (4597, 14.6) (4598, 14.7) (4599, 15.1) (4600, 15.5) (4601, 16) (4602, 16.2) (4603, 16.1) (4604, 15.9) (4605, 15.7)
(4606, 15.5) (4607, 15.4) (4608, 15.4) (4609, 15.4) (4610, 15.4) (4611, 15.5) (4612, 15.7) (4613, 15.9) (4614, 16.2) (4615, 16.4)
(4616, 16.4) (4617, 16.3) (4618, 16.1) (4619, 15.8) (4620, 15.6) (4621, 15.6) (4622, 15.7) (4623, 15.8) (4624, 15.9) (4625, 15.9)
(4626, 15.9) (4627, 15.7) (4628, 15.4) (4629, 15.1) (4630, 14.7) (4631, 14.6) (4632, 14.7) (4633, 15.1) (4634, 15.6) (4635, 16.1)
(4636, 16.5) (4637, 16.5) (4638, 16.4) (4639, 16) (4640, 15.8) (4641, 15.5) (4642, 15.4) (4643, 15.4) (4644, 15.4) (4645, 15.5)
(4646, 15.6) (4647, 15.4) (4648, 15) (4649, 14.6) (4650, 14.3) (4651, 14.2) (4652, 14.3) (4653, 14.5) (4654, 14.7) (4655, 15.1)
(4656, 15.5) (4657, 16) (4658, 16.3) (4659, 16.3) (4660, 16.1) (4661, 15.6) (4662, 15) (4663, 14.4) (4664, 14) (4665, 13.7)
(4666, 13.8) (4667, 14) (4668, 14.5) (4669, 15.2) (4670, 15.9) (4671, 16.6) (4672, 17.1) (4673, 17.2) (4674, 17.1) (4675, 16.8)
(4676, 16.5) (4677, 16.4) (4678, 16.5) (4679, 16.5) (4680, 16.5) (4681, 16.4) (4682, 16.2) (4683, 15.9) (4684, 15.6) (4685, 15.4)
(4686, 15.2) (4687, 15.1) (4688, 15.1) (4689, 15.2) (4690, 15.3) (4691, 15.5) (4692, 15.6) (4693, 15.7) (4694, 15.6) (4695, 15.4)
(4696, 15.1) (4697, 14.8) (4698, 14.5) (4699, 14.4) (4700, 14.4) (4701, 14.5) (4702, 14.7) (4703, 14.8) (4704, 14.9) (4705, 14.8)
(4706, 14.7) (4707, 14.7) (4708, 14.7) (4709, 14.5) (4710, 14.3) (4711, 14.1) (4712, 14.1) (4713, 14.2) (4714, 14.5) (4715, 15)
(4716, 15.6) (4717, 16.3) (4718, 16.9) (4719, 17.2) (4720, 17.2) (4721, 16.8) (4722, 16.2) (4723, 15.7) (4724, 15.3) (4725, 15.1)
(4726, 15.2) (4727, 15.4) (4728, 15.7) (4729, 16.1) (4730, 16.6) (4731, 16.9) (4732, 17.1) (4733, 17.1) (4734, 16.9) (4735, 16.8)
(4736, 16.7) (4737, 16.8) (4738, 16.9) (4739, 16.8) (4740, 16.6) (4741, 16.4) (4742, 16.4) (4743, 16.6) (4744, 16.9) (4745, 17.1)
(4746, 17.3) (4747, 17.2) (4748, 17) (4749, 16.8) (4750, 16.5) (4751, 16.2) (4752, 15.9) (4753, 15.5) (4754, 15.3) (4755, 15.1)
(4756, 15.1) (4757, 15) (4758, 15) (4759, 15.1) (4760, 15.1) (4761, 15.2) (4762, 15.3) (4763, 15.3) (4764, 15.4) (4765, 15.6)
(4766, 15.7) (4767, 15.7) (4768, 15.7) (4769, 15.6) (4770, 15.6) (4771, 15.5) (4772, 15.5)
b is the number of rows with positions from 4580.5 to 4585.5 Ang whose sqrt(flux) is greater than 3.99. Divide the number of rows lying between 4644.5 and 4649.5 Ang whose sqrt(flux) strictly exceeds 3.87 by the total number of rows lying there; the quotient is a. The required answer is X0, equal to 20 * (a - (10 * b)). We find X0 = 16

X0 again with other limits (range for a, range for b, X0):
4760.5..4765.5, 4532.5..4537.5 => 20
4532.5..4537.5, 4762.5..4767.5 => 0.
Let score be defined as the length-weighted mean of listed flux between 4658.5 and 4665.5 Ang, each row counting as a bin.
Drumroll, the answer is 15.0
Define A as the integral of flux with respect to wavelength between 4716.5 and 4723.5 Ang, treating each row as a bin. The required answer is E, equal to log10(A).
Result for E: 2.07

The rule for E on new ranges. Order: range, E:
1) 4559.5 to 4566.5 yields 2.01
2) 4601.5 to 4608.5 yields 2.04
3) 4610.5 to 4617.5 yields 2.05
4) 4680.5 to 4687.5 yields 2.04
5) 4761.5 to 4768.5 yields 2.04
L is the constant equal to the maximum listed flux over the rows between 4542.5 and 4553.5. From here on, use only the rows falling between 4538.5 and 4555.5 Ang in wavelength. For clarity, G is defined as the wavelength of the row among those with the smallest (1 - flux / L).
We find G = 4553 Ang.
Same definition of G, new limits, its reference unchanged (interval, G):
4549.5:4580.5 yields 4553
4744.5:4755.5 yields 4746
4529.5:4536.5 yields 4530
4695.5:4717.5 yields 4717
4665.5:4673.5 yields 4673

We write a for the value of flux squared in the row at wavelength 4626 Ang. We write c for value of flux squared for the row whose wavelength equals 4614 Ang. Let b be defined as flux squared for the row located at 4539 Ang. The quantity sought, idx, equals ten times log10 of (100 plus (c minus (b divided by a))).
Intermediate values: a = 253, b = 207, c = 262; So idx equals 25.6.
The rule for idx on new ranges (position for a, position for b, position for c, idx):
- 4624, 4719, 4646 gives 25.3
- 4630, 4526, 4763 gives 25.2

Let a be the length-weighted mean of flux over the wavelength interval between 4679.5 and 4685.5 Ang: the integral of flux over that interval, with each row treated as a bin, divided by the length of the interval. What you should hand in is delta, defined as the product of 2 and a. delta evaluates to 32.0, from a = 16.00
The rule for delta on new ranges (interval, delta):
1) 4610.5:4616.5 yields 32.0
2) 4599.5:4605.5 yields 31.8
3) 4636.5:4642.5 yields 31.9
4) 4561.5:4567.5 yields 29.4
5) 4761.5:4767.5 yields 31.0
